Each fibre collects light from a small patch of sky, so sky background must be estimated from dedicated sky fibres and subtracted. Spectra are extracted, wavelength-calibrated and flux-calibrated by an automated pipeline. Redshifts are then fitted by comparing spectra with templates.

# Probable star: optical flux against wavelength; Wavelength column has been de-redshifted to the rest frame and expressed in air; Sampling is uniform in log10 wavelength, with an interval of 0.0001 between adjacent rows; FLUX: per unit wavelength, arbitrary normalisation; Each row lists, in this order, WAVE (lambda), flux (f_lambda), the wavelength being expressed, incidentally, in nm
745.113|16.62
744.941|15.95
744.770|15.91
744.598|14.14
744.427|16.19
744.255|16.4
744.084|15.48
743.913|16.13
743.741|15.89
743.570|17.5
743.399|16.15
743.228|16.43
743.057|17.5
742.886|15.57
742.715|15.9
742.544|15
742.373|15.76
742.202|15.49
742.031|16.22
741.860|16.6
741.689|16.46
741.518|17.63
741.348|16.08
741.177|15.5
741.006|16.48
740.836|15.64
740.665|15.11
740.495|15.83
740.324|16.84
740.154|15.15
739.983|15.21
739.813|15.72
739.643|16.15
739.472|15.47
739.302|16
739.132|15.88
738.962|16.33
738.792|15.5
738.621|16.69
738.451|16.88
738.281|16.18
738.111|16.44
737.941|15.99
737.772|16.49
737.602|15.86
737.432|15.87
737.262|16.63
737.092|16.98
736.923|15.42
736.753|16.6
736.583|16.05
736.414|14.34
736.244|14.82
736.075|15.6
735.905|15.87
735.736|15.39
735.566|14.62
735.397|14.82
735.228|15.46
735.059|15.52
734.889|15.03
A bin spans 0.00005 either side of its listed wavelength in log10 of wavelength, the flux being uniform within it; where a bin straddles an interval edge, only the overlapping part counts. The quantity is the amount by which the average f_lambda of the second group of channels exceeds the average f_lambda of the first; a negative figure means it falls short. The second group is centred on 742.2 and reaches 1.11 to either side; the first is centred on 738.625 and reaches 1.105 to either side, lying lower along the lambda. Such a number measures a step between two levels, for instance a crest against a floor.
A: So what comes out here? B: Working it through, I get 0.02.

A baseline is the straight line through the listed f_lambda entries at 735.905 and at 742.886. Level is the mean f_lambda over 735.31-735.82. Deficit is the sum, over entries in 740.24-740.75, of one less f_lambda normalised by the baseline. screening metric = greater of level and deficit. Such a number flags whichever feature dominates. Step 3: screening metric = 14.9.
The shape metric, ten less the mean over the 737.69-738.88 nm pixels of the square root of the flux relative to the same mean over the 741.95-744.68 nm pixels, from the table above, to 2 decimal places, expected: 8.99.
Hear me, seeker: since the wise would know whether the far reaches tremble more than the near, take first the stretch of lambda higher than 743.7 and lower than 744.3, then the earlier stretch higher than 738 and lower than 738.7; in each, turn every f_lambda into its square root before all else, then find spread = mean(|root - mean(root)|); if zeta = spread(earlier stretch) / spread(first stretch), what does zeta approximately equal 0.80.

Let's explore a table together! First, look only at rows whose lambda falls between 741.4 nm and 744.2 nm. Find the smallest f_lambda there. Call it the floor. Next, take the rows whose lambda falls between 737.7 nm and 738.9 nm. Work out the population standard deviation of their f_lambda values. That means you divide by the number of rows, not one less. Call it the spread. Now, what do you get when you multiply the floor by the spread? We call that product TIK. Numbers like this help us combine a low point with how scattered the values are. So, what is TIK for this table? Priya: 6.4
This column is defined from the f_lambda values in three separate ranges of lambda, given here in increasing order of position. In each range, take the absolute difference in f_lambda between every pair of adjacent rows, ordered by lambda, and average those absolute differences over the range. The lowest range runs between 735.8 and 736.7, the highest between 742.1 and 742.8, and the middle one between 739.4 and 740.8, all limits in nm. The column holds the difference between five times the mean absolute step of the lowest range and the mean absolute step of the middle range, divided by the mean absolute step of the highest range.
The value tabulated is 5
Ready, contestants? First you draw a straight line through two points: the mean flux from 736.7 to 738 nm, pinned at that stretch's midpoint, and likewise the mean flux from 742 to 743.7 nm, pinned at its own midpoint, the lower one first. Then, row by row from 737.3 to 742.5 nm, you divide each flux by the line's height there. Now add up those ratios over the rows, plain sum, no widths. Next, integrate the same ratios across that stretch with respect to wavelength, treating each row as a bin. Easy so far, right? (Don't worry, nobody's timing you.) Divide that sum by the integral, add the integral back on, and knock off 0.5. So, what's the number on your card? 10.4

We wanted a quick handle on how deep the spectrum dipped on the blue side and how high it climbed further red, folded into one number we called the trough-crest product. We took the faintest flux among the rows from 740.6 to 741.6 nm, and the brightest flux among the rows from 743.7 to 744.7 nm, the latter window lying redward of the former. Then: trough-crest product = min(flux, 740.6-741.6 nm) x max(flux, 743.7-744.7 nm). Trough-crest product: 248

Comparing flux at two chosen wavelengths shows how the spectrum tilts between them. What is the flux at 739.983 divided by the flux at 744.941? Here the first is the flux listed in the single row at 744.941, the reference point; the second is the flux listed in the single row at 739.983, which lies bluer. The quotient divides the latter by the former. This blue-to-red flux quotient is 0.95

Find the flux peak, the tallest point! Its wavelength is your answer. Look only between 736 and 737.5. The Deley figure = 737.092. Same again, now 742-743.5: 743.057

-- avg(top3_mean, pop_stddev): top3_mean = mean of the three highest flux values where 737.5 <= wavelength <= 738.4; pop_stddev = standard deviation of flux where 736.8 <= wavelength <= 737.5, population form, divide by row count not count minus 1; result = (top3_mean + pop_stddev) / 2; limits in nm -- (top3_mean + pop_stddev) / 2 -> 8.49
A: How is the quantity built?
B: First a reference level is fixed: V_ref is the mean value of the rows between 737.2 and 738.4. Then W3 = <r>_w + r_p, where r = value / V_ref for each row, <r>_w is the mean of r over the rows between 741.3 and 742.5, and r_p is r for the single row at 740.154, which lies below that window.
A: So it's 1.94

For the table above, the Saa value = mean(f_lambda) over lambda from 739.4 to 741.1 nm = 15.76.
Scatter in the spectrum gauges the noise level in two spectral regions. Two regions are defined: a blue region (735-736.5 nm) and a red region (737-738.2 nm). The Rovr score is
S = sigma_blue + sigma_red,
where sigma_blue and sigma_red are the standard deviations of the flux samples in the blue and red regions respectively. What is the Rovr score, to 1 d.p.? 0.9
